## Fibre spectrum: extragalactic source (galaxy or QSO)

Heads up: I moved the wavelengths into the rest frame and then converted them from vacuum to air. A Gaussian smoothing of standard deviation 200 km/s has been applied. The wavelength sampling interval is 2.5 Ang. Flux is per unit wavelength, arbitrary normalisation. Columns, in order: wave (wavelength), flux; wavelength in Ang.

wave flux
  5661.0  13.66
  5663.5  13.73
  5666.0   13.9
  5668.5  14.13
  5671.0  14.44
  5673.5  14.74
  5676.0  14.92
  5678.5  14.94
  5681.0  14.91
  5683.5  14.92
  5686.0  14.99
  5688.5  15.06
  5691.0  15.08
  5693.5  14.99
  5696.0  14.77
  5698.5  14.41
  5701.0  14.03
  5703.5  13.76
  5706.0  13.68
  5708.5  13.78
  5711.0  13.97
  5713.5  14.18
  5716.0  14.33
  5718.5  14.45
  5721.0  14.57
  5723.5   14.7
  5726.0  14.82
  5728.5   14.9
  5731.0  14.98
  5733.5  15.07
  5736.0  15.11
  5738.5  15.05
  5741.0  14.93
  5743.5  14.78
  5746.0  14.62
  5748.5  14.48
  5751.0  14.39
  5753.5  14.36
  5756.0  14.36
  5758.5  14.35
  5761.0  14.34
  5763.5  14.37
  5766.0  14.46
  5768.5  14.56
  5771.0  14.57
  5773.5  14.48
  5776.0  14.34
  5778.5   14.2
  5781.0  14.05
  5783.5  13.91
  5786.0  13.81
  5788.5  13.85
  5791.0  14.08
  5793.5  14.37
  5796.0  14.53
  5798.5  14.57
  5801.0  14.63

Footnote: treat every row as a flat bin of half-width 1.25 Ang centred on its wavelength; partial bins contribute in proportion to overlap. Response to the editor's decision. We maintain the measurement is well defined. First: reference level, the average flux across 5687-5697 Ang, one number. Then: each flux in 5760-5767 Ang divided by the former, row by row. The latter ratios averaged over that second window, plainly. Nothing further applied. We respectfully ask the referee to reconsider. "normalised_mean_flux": 0.961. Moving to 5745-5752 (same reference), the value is 0.968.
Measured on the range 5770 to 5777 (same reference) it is 0.966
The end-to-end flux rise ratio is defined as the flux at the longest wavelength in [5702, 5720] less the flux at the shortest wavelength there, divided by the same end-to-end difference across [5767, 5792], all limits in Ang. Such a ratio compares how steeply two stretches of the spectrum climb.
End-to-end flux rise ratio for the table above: -1.4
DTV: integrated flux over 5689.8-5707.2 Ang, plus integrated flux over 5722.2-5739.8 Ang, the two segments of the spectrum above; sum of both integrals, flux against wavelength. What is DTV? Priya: 513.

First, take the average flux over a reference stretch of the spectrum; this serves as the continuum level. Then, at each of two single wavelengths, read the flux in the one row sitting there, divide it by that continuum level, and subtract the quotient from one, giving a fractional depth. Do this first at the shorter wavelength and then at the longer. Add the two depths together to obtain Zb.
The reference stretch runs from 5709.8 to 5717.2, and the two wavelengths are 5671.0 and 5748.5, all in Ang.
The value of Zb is -0.042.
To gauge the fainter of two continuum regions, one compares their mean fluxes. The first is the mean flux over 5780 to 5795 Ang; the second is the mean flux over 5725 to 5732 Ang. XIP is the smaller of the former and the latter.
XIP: 14.0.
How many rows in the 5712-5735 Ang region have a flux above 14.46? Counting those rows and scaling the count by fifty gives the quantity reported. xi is 300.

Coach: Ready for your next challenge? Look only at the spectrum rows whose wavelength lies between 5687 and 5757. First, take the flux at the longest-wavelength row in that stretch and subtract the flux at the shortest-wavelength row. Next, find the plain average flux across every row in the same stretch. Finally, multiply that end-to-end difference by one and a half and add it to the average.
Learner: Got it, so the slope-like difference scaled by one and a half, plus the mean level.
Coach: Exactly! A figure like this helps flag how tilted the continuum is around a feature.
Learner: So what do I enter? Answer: 13.5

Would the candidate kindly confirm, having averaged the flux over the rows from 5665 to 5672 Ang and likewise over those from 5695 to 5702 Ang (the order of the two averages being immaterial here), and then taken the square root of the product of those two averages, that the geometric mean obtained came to 14.3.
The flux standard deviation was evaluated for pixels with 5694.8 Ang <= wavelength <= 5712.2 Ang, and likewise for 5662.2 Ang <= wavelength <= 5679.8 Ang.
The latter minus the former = 0.09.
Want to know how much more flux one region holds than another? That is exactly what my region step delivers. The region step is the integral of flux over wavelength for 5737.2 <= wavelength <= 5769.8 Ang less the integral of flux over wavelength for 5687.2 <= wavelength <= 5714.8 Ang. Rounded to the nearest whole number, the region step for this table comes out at 78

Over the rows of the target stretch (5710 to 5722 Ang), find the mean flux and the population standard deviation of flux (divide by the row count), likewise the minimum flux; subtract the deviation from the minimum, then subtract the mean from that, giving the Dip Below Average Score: -0.54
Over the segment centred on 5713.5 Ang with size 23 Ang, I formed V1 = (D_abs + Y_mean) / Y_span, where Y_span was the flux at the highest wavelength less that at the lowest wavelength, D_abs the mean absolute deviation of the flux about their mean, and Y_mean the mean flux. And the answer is 15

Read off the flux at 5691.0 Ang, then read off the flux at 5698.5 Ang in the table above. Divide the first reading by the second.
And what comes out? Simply 1.05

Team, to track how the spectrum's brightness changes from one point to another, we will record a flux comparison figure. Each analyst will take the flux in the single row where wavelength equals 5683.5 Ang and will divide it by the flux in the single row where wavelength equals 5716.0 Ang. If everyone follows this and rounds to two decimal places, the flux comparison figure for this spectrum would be 1.04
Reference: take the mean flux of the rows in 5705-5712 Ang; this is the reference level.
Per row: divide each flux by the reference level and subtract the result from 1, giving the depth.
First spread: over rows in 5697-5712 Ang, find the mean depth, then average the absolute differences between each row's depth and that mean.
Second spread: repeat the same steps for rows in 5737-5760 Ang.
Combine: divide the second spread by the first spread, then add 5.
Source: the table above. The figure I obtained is 6.1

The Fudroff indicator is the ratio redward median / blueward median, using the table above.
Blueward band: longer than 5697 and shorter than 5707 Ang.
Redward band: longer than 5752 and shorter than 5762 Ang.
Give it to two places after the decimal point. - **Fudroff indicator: 1.03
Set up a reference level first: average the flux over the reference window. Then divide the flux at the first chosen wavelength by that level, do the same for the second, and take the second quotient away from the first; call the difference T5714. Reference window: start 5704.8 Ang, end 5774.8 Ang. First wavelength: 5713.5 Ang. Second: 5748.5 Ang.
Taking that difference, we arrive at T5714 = -0.021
